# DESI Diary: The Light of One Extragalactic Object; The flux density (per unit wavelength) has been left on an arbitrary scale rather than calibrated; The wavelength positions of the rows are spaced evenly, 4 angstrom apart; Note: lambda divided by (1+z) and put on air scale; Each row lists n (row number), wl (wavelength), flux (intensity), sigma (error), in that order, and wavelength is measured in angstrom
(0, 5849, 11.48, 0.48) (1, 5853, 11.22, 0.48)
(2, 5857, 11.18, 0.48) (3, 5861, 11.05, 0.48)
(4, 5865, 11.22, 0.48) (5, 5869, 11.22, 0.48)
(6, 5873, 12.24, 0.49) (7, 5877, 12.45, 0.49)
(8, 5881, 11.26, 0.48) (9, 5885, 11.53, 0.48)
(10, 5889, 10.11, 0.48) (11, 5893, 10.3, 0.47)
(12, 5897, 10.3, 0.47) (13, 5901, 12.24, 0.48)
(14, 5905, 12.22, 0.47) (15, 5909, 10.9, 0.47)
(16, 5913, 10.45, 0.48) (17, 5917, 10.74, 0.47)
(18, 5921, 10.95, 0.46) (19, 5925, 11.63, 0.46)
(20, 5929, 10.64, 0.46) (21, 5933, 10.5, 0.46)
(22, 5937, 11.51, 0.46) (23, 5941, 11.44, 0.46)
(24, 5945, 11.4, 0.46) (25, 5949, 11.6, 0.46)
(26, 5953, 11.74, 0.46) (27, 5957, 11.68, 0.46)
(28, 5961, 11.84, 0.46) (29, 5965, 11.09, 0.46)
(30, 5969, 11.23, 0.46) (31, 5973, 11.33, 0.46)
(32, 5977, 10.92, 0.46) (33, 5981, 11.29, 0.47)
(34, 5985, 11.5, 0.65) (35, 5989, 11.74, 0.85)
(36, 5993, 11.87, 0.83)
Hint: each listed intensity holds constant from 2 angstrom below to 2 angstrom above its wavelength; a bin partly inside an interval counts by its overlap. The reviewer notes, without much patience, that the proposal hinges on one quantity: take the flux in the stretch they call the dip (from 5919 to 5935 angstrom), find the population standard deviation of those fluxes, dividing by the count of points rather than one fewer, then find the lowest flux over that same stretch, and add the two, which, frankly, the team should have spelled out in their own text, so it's 10.9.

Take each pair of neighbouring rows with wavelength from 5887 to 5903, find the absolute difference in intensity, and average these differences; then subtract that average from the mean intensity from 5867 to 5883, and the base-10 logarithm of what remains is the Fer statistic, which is 1.04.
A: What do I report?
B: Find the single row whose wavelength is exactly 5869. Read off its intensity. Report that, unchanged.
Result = 11.22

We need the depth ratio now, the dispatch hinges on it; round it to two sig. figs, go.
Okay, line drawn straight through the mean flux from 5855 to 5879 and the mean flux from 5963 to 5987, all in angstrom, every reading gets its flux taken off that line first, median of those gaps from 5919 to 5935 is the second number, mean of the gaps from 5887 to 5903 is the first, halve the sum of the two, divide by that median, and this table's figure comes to 1.1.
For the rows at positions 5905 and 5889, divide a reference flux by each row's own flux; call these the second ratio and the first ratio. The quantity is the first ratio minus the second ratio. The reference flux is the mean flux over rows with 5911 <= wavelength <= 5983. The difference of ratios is 0.19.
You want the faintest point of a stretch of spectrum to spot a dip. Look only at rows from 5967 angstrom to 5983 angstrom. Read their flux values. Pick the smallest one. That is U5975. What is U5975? 10.92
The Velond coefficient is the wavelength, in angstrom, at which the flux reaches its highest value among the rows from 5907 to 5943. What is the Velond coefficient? 5925 angstrom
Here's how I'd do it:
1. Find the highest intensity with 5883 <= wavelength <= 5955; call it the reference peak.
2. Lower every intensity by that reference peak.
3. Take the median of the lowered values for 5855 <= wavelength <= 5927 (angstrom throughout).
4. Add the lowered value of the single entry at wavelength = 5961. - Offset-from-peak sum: -1.4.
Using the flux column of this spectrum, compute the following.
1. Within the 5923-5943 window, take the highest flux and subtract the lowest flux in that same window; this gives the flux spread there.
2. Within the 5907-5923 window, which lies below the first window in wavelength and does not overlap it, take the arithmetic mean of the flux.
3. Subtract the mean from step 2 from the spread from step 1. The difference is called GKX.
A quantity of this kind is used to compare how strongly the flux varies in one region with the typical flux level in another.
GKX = -9.6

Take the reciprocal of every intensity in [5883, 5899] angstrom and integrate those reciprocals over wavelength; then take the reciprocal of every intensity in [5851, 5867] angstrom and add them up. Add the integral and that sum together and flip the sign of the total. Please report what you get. -1.88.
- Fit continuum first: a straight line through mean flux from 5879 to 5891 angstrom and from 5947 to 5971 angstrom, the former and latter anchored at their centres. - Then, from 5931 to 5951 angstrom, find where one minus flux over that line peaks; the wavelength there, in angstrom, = 5933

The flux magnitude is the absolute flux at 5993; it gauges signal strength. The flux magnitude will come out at 11.9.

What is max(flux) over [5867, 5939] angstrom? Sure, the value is 12.45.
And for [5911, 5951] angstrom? 11.63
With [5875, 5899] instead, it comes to 12.45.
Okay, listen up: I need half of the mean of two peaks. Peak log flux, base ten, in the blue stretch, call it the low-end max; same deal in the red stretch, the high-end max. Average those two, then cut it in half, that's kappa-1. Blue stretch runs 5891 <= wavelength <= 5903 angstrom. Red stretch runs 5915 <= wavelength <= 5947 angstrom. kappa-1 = 0.538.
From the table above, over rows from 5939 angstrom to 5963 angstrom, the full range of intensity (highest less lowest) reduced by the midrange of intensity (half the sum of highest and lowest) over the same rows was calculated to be -11.2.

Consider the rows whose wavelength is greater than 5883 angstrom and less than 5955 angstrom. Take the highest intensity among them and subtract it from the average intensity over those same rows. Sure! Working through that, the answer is -1.12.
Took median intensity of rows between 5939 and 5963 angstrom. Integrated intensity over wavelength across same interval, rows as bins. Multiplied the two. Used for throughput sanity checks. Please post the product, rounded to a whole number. 3245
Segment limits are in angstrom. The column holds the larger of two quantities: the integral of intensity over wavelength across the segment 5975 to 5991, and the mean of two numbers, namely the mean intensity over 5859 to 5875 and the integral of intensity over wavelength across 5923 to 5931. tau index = 182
